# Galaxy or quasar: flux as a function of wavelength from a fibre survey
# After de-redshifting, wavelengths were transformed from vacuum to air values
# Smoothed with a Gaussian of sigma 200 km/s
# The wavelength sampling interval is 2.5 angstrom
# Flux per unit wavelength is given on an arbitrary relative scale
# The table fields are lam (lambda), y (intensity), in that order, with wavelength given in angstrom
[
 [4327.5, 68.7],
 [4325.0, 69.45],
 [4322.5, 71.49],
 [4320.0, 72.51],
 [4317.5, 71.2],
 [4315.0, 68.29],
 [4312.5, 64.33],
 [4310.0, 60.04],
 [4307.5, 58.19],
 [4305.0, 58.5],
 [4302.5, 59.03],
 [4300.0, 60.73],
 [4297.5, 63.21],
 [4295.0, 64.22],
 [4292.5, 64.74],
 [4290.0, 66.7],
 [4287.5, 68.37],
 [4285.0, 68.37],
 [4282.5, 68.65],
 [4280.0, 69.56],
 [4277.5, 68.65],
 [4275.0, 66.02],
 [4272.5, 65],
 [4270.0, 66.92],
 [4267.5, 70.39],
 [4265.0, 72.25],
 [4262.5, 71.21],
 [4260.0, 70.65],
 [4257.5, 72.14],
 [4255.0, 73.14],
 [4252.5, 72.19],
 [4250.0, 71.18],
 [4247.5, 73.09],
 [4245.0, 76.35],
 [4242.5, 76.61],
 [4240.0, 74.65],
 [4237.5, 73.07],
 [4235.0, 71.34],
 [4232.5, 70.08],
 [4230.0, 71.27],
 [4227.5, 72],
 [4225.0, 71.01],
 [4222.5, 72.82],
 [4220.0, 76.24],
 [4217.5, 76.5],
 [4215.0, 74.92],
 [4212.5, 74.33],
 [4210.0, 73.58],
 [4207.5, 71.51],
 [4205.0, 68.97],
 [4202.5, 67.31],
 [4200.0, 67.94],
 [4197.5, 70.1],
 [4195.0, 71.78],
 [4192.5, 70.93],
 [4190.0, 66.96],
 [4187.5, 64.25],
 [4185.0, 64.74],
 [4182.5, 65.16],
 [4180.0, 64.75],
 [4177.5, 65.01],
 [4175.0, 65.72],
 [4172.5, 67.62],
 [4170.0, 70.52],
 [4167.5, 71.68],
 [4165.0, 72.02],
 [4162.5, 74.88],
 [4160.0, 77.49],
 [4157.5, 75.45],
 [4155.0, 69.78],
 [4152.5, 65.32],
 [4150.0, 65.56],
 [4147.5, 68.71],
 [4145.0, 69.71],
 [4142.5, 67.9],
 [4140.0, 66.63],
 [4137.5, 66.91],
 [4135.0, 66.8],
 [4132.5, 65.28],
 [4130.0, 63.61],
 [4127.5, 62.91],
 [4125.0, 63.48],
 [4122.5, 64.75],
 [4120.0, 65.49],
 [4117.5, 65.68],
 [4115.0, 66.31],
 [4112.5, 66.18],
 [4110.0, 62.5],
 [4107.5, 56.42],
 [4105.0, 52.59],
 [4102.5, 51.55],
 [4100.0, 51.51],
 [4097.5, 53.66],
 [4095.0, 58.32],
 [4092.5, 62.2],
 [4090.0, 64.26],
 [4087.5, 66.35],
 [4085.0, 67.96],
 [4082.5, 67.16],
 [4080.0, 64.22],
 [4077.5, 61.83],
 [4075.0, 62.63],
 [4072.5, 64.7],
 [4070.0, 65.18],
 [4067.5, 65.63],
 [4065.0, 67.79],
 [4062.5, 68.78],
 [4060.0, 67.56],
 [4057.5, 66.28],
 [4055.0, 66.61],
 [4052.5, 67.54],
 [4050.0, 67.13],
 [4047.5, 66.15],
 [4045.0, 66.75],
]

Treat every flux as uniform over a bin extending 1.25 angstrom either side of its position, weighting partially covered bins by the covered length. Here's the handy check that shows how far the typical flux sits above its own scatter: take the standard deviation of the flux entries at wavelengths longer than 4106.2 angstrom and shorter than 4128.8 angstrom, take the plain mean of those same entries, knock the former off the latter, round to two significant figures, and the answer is 61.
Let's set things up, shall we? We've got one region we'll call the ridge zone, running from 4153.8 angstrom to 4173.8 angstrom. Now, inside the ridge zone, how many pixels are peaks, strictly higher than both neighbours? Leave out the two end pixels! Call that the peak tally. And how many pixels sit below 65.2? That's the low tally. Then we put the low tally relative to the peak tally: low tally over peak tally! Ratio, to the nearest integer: 0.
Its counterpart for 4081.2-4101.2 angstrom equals 5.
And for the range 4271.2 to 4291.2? 1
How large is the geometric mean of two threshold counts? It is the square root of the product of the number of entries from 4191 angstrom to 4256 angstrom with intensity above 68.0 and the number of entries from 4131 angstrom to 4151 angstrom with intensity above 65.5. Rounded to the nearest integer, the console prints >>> 13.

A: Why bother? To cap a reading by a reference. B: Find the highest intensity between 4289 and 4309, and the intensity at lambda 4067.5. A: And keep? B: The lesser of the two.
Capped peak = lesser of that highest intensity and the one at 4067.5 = 65.6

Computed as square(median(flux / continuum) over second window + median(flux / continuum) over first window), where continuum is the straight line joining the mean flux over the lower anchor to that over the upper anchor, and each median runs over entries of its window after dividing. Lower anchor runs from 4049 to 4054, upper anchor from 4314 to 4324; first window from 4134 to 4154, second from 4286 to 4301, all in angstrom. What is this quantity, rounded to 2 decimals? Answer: 3.57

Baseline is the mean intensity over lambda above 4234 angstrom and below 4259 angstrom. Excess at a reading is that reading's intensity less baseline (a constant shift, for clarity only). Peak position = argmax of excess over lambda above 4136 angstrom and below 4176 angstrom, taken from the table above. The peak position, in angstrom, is 4160.0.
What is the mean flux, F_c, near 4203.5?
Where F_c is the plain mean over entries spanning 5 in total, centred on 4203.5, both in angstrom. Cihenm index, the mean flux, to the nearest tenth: 68.1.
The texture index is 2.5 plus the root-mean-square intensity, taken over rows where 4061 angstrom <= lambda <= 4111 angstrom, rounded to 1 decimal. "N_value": 64.5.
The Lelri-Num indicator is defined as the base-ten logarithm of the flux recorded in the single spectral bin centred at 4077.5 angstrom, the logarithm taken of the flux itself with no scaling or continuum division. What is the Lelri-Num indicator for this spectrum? 1.79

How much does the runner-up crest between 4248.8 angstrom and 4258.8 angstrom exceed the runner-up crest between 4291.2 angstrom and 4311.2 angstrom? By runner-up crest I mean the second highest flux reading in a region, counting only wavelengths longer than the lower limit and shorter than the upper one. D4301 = 8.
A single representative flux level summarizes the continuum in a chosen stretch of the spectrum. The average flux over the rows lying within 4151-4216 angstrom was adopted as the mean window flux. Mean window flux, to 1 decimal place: 69.7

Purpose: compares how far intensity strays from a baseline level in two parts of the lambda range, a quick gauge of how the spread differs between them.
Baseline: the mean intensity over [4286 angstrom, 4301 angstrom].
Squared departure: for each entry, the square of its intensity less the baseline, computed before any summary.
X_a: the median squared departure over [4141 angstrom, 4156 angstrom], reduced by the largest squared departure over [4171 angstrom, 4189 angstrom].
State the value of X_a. 5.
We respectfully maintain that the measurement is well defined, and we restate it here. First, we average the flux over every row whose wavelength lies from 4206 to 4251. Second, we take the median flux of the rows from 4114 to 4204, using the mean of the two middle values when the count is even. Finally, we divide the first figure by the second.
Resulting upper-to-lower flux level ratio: 1.10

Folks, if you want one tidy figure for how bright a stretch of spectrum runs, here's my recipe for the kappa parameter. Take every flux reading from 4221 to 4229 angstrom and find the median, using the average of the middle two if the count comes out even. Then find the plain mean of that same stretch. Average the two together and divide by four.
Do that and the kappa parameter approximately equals 18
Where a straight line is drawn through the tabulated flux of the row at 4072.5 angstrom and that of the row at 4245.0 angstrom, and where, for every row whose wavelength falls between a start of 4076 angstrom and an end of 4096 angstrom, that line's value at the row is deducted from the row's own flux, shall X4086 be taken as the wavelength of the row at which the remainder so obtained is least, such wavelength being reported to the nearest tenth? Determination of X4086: 4095.0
